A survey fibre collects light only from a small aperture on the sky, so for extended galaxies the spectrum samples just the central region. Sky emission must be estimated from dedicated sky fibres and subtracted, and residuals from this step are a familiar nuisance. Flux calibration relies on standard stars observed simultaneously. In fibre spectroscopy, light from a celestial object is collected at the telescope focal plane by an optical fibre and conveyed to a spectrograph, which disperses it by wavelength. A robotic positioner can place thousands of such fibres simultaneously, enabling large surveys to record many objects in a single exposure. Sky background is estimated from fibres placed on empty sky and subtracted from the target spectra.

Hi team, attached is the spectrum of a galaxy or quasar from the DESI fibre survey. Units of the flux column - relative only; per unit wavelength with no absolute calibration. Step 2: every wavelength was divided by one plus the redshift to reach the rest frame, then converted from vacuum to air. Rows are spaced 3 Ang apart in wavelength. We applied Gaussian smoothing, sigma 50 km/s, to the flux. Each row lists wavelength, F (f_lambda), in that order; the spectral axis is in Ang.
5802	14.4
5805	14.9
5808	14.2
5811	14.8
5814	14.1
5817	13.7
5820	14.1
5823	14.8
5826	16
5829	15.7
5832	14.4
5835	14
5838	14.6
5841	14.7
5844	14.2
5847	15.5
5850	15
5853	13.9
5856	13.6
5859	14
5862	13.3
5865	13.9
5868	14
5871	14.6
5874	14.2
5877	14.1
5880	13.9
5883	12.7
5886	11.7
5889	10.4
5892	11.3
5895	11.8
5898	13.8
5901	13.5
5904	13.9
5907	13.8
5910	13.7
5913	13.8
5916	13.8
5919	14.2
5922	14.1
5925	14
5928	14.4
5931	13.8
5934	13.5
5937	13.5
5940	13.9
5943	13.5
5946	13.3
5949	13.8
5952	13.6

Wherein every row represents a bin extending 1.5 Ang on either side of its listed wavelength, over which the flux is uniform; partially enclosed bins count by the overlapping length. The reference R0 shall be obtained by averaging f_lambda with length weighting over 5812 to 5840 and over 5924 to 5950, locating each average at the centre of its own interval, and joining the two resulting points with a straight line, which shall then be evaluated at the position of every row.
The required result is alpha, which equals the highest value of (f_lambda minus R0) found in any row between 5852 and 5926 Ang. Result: 0.35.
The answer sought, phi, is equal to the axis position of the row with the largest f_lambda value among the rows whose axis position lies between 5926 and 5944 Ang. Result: 5928 Ang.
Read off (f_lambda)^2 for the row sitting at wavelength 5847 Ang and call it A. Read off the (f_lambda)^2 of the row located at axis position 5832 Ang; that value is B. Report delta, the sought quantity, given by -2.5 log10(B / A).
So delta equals 0.16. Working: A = 240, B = 207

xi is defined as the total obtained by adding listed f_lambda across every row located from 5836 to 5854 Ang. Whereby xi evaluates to 88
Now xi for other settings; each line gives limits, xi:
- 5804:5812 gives 44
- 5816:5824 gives 43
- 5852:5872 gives 97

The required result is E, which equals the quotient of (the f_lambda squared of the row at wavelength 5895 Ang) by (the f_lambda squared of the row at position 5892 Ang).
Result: 1.09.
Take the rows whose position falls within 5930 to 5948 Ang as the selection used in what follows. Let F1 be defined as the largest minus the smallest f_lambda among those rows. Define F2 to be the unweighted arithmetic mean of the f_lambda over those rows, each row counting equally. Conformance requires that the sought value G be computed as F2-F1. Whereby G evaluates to 13.0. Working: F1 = 0.6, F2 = 13.6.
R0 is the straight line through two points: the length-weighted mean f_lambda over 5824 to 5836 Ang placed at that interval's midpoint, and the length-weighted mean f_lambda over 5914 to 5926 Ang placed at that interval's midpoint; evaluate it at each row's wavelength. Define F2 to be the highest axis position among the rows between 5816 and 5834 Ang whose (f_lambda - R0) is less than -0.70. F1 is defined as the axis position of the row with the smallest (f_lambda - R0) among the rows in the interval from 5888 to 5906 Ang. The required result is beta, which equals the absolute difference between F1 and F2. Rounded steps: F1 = 5889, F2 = 5820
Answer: 69 Ang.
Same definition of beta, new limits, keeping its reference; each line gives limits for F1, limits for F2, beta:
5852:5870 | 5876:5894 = 30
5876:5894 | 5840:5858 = 33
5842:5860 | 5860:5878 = 9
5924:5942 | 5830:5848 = 99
